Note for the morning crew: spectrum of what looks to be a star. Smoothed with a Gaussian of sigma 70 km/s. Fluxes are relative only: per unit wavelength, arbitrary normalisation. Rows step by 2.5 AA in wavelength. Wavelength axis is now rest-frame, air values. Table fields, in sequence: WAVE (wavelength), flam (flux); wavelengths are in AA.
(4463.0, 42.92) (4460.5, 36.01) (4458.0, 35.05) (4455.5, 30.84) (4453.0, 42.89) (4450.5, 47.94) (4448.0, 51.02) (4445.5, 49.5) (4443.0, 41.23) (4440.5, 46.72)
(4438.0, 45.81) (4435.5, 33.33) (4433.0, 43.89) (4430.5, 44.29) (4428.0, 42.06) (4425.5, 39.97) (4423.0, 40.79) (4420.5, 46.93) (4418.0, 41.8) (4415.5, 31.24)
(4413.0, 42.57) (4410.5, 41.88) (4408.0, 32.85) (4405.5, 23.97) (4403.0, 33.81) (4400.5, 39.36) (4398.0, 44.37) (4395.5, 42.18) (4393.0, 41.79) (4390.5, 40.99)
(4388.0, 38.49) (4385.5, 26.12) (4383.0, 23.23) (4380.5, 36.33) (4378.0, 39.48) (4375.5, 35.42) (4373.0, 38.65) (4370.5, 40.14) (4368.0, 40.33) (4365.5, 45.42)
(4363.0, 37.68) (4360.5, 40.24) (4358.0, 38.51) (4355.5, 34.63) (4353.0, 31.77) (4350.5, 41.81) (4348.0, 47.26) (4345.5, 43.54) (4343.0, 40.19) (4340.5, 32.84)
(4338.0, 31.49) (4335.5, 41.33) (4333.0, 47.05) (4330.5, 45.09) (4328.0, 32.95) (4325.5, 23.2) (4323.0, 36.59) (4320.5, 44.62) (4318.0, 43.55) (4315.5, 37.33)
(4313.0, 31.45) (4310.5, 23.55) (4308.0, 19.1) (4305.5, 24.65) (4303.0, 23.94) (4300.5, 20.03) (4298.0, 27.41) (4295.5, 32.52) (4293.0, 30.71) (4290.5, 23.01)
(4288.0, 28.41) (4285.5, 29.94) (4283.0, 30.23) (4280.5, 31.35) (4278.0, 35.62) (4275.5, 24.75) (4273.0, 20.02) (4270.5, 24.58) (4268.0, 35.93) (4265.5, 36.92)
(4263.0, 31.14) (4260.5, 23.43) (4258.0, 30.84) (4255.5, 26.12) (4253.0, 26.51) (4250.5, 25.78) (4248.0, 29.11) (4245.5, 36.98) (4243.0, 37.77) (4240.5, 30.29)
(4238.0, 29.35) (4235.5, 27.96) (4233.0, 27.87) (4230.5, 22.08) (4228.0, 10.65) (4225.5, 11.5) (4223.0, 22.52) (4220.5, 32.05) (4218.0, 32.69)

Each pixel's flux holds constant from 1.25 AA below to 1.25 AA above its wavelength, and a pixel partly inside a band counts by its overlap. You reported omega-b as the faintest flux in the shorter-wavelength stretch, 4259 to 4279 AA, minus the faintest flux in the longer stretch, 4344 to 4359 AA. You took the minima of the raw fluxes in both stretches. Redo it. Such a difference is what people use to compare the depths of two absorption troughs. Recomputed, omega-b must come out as -12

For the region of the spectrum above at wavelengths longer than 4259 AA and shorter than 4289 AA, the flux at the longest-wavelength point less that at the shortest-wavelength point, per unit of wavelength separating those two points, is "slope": 0.18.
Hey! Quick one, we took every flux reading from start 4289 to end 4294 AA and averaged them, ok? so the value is 27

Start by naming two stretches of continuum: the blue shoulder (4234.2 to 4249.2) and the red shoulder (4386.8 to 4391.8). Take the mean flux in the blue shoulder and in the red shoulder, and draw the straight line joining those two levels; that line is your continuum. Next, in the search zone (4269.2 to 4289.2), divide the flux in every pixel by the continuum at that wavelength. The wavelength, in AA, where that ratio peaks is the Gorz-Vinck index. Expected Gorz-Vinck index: 4278.0 AA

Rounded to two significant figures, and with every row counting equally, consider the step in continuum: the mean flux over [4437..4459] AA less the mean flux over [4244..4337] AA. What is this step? 13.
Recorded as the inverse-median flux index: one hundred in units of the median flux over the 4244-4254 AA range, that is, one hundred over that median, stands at 3.6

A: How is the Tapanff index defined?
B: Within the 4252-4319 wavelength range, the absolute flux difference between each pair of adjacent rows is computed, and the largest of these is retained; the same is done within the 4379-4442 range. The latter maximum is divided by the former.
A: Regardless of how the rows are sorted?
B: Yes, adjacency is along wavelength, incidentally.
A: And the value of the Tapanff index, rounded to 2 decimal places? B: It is 1.15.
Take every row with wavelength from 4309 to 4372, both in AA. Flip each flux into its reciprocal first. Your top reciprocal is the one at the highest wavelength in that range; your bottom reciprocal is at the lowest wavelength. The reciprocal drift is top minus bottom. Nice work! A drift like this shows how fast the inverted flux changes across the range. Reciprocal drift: -0.018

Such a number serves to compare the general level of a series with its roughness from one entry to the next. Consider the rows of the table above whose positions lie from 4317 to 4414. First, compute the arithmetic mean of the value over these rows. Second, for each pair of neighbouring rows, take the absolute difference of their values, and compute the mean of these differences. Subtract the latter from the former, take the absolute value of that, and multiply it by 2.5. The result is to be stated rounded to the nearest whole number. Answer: 82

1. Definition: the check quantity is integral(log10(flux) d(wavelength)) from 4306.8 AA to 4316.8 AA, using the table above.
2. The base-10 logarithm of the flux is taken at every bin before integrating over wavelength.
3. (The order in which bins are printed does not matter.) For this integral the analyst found 14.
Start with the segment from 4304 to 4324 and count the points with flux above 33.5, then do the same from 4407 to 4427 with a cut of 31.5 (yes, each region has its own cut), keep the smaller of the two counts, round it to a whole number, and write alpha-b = 4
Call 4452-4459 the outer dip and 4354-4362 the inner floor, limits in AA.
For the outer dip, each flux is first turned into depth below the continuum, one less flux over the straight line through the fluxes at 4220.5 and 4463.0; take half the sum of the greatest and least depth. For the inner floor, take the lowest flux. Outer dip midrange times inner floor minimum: 4.6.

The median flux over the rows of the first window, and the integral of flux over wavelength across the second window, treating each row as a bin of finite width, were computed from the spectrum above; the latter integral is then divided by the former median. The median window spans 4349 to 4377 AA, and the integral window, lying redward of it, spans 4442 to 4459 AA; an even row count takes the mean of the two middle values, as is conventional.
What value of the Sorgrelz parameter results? 19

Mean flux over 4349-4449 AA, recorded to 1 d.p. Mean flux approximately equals 39.3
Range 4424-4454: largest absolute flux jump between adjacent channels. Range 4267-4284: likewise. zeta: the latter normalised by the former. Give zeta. 0.91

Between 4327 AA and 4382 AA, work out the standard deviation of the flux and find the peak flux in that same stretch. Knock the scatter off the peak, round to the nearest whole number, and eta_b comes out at 43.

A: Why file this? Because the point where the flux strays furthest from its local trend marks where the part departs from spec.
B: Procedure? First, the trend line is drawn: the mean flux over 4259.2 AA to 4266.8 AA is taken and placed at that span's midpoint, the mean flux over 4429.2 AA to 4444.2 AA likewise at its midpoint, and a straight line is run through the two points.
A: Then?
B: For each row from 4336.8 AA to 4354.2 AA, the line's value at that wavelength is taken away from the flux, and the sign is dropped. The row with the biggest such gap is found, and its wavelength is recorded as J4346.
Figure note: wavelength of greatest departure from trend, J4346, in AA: 4348.0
